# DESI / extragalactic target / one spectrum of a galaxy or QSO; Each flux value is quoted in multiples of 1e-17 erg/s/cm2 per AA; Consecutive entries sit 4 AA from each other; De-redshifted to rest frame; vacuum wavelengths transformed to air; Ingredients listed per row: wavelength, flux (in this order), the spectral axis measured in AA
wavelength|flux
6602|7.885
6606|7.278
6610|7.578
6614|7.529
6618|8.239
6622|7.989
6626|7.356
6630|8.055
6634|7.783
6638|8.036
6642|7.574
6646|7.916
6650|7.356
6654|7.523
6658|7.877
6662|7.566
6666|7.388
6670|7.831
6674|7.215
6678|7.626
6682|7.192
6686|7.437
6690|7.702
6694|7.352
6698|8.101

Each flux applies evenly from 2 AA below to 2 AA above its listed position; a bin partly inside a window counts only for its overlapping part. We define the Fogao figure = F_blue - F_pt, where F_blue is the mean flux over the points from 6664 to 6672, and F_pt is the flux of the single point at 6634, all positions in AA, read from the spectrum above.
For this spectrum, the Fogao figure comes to -0.17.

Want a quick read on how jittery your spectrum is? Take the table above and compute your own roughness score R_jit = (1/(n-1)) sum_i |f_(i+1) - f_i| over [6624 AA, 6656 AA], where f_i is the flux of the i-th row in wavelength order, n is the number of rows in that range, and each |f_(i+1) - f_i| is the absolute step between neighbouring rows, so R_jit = 0.394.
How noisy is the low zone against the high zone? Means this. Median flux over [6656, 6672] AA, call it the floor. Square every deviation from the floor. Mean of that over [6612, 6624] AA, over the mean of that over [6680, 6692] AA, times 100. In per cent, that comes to 125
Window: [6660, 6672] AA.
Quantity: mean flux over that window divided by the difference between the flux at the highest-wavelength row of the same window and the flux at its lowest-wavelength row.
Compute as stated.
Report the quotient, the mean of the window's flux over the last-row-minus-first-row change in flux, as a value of 29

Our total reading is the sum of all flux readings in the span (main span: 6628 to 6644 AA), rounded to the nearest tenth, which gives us 31.4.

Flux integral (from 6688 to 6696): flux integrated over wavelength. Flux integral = 60.2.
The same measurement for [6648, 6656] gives 59.5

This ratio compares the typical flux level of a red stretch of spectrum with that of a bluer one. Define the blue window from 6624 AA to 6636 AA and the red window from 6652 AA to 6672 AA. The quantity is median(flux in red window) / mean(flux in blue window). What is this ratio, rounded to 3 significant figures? 0.979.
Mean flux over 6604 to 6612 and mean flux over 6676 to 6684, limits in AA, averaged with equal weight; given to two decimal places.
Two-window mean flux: 7.42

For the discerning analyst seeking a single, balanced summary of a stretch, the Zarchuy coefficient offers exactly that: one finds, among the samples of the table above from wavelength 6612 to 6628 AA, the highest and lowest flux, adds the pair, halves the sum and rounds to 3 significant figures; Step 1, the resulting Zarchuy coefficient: 7.80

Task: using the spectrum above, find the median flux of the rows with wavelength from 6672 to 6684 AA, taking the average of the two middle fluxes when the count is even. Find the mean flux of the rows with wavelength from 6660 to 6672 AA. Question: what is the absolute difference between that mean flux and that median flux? 0.38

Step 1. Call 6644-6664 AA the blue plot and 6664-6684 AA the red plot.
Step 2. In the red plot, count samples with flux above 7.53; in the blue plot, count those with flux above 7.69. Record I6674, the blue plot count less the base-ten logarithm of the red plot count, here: 1.7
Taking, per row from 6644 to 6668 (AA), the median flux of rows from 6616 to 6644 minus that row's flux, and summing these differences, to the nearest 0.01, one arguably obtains 2.31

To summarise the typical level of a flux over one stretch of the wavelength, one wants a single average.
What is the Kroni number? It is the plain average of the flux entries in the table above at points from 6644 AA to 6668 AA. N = 7.60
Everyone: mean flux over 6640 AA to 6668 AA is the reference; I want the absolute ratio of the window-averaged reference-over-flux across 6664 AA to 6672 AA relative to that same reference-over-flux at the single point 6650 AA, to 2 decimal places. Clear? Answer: 0.97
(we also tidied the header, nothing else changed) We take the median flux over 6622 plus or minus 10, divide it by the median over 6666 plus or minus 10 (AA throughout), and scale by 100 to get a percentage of 106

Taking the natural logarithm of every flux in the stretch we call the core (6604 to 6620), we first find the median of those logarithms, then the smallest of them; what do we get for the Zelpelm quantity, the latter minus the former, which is -0.037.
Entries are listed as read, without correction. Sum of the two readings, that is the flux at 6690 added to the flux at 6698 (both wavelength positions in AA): 15.8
